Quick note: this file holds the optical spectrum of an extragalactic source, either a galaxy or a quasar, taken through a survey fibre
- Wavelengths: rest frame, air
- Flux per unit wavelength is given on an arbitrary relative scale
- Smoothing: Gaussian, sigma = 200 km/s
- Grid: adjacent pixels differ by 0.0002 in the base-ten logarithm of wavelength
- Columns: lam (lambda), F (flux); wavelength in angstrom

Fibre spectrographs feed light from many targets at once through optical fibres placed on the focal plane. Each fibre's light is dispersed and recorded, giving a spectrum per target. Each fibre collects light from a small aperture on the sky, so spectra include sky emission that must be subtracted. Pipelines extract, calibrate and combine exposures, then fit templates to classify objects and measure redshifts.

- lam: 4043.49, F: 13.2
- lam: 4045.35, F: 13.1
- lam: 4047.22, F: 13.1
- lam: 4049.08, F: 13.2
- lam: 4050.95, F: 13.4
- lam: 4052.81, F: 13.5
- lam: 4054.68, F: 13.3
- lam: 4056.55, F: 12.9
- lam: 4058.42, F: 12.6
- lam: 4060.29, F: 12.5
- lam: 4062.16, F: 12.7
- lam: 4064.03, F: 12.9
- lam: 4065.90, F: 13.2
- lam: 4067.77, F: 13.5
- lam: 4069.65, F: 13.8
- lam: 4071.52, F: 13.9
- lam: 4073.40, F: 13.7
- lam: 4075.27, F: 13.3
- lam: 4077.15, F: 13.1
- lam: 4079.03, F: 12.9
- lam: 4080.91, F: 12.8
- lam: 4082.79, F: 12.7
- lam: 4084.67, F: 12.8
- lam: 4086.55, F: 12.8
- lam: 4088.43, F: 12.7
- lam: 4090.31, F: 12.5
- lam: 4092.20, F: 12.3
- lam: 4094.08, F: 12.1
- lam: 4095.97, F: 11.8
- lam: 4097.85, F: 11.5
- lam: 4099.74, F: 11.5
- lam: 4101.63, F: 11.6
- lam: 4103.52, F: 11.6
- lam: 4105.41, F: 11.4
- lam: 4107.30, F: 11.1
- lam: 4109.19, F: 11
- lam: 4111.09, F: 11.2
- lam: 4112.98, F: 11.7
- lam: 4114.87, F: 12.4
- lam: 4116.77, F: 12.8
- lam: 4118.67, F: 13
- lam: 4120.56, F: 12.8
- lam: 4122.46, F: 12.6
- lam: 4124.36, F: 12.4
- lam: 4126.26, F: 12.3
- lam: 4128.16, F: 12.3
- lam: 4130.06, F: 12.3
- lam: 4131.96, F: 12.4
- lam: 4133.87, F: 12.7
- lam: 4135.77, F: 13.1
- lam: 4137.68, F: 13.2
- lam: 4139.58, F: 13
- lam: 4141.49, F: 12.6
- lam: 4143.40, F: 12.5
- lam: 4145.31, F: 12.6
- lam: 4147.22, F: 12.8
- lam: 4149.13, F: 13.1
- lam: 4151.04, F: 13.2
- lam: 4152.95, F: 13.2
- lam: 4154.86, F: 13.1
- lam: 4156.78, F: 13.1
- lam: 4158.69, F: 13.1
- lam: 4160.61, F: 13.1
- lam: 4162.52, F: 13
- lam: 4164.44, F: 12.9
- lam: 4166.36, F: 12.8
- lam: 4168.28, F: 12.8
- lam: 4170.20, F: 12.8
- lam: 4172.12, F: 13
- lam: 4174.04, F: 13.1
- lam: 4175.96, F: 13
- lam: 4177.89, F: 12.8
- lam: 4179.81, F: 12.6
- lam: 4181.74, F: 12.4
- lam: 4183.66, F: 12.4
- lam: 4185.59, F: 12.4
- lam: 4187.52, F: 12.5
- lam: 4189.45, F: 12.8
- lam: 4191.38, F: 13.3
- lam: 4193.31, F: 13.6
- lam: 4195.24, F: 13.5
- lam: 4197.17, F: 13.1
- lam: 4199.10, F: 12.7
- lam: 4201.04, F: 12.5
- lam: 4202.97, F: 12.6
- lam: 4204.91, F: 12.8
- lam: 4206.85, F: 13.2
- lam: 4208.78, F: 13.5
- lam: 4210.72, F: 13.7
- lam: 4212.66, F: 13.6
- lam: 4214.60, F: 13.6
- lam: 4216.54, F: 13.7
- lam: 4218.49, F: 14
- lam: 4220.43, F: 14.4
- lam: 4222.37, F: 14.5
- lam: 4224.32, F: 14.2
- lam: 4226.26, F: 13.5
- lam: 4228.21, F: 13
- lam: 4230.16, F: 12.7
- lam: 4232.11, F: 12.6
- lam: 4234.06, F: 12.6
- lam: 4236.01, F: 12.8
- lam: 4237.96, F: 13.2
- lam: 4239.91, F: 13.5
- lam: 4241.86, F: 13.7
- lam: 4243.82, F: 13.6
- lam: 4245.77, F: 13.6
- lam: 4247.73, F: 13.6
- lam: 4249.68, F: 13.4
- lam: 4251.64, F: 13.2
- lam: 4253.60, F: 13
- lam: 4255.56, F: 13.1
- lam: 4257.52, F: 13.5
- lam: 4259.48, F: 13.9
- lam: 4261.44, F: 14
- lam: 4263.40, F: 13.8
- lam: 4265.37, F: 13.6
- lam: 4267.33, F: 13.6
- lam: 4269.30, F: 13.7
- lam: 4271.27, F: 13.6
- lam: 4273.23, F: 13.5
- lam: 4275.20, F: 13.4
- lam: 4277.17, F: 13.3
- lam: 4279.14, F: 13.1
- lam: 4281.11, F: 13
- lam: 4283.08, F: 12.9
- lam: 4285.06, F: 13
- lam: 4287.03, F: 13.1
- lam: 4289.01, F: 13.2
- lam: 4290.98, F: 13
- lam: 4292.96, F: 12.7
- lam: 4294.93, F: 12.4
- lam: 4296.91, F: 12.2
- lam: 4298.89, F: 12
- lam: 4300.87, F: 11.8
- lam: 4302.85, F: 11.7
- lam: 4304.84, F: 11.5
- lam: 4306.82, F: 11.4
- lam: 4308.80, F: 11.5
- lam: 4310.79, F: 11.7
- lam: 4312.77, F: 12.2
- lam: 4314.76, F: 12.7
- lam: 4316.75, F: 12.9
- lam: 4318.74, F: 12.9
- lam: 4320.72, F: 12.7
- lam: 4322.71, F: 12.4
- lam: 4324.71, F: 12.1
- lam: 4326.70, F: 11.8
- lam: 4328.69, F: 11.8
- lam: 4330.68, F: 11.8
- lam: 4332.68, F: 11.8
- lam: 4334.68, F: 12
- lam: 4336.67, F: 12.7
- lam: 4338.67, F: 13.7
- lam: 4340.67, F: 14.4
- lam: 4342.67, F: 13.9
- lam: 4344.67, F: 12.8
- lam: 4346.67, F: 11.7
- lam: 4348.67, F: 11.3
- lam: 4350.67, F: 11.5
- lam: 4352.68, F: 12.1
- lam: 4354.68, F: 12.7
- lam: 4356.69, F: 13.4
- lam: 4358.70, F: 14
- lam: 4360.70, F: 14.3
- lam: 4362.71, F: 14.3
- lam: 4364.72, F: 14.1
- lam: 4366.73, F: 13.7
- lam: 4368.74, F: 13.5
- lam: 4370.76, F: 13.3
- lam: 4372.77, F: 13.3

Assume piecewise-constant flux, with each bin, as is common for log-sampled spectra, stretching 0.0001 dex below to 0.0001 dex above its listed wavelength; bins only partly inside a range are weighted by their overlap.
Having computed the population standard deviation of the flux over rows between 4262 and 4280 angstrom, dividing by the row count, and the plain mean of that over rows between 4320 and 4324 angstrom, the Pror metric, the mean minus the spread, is 12.3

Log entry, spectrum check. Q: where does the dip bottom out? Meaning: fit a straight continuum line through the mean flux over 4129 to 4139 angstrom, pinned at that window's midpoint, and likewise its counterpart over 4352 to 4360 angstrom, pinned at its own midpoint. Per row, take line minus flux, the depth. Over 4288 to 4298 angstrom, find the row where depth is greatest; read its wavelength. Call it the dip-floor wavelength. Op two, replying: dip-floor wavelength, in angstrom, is 4296.91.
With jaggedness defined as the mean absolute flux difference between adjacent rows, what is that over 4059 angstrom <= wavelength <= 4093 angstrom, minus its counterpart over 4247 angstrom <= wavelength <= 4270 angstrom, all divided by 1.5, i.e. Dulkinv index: 0.00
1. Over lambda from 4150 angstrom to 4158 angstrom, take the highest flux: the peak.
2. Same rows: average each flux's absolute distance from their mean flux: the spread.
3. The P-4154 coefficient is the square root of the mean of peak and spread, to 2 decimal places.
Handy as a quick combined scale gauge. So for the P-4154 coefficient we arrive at 2.57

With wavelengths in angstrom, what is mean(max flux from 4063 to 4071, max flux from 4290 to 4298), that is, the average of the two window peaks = 13.4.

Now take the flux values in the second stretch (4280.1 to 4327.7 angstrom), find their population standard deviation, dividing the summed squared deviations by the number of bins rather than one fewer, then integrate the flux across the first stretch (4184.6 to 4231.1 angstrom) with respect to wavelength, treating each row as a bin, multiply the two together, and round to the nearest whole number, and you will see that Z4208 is 354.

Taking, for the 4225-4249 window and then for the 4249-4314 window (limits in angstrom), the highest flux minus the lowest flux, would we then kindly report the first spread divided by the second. 0.42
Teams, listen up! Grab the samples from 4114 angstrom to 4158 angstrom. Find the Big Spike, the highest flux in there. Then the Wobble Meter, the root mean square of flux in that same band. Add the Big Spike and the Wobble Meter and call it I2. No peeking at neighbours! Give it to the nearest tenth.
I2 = 26.0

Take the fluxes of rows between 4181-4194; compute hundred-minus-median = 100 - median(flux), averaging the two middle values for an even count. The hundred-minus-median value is 87.5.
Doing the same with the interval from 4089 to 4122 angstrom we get 88.3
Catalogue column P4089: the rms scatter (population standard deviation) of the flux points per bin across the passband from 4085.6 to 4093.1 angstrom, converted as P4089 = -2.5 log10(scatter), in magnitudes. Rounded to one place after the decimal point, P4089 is 1.8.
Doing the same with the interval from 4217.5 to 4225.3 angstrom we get 1.8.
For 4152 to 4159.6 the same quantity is 3.4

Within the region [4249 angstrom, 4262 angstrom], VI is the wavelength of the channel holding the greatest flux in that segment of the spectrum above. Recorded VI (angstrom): 4261.44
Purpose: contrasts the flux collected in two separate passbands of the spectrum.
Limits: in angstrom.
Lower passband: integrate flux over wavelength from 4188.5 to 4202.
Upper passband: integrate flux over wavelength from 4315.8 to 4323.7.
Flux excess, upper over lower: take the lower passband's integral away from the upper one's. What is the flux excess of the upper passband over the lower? -76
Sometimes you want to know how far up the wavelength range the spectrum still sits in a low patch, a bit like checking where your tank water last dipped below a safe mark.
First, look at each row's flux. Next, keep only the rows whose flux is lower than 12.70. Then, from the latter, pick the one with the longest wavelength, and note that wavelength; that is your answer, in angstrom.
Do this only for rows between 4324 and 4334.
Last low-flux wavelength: 4332.68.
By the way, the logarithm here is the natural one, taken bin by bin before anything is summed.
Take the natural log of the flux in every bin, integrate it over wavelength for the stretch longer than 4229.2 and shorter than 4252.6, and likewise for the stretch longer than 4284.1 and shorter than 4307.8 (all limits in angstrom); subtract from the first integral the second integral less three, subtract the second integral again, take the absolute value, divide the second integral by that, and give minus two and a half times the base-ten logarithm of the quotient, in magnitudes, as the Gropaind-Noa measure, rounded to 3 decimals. -0.073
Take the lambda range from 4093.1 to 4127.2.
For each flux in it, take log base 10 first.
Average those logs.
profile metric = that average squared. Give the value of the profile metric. 1.16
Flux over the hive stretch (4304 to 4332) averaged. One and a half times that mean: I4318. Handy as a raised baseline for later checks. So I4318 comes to 18.2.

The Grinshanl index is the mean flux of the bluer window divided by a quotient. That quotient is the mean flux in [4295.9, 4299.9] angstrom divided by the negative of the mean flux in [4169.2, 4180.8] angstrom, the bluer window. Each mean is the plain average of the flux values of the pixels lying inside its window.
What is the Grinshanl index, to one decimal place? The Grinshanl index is -13.7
